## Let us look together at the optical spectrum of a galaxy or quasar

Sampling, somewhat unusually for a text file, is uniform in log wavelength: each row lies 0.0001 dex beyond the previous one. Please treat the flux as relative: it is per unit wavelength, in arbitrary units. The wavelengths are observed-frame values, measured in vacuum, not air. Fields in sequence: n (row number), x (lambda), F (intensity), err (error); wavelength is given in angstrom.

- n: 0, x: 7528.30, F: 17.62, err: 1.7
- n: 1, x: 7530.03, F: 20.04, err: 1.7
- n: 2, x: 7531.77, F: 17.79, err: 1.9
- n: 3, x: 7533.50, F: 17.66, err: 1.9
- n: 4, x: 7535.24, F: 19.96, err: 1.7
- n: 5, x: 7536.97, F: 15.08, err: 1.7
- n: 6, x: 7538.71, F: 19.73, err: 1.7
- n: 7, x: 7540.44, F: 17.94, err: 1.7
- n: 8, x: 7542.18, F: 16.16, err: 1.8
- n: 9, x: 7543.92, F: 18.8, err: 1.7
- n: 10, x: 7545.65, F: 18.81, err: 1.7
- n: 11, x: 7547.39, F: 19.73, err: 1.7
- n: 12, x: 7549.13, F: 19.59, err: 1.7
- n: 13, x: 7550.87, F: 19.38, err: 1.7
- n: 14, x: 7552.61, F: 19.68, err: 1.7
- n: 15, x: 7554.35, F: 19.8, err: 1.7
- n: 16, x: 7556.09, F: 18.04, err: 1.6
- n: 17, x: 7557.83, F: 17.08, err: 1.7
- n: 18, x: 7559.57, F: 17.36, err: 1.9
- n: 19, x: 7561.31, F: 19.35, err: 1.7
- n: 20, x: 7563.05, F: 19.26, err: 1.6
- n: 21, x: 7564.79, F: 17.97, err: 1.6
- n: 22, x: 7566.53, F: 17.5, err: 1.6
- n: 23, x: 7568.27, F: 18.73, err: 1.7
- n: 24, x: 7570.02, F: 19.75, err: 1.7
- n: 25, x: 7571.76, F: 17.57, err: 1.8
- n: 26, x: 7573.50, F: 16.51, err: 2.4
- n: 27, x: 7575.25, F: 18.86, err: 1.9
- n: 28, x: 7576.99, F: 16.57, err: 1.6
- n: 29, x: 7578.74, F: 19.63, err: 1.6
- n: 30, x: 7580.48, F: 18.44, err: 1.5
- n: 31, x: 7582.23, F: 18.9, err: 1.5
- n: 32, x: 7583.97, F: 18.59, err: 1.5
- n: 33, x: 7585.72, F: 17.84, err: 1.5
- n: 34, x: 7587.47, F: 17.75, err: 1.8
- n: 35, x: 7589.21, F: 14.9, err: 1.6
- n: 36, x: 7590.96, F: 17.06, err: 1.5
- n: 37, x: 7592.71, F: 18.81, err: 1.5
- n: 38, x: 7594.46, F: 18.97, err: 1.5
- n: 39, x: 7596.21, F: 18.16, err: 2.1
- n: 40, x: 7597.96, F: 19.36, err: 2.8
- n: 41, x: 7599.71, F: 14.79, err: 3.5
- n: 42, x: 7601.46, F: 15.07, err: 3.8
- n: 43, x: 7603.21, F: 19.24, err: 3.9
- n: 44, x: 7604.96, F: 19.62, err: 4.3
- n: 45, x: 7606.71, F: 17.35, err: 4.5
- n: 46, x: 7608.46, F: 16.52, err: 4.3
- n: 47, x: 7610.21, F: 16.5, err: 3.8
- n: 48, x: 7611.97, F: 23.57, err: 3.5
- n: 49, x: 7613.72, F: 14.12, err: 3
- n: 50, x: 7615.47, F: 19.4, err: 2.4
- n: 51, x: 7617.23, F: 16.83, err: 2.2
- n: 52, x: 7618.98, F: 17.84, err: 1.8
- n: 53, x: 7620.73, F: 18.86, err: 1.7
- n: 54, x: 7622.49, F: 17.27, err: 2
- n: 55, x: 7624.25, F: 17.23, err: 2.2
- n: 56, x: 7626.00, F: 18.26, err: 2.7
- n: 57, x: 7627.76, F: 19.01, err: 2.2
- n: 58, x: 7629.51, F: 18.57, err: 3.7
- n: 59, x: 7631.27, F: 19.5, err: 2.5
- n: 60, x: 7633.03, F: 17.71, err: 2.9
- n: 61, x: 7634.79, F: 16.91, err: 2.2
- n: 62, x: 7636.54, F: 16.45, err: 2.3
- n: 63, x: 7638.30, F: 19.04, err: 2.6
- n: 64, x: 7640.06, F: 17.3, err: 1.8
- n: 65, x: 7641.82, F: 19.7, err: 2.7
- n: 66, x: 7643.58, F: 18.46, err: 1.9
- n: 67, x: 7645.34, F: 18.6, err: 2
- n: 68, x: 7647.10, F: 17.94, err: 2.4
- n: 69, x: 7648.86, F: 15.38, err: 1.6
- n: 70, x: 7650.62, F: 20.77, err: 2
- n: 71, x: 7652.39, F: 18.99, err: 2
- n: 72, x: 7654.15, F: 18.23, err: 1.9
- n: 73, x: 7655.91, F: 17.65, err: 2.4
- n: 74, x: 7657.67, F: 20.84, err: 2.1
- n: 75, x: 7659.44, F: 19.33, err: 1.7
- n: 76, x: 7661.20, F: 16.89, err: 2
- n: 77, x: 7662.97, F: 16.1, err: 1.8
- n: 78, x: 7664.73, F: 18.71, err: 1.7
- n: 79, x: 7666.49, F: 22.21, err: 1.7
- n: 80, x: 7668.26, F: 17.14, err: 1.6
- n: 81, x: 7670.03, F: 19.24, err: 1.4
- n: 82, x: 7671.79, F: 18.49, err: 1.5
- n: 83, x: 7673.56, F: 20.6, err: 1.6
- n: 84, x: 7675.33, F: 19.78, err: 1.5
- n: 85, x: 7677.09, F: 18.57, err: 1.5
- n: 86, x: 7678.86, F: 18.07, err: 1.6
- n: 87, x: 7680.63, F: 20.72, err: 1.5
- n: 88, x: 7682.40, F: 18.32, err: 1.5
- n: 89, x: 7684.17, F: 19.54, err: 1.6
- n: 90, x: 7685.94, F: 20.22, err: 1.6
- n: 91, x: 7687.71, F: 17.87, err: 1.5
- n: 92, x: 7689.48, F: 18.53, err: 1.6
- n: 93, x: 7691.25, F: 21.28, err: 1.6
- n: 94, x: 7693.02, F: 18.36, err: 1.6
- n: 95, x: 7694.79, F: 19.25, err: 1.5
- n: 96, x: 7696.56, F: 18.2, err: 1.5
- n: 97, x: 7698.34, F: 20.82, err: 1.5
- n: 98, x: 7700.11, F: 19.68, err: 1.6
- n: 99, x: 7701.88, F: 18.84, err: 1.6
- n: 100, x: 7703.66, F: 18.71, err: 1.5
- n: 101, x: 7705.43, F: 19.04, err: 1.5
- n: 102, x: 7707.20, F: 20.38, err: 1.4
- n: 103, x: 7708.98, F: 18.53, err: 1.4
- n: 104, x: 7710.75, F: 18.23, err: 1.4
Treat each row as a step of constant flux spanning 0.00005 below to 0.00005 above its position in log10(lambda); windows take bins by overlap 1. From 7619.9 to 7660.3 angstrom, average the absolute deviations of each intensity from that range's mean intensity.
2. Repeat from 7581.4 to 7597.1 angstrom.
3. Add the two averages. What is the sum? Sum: 1.89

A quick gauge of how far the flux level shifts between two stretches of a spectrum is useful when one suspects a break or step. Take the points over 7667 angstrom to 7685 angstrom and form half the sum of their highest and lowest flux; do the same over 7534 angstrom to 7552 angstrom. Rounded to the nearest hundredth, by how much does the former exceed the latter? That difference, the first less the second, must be 1.41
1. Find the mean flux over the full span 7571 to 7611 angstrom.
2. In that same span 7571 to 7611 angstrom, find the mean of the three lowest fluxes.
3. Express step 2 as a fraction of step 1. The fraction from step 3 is 0.843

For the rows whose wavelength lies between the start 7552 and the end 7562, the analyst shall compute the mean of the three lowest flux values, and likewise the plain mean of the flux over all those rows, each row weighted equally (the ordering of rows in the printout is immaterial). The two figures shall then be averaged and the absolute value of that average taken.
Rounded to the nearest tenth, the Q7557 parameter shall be 18.0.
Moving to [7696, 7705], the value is 18.9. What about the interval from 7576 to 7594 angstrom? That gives 17.0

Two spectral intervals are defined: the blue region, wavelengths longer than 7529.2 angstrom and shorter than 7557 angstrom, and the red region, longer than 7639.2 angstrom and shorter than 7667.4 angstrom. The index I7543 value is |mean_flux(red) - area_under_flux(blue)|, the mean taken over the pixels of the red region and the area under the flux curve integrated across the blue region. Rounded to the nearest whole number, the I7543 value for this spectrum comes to 499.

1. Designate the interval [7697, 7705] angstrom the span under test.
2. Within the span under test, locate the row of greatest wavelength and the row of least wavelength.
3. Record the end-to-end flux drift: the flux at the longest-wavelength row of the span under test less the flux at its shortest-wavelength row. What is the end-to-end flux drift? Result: -2.1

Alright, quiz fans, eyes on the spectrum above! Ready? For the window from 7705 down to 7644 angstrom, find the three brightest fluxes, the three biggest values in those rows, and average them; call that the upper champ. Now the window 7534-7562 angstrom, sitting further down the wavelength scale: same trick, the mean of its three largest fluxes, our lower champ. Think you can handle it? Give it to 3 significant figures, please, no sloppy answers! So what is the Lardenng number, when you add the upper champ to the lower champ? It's 41.3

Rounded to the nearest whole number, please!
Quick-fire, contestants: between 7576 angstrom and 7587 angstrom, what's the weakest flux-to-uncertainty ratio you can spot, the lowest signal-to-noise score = 10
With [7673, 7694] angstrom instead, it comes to 11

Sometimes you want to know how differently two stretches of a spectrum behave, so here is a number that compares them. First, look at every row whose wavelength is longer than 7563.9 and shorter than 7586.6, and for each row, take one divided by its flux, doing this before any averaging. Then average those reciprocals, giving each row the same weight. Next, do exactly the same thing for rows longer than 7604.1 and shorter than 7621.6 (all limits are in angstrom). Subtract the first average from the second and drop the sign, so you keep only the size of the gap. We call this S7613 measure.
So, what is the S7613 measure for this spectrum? 0.0013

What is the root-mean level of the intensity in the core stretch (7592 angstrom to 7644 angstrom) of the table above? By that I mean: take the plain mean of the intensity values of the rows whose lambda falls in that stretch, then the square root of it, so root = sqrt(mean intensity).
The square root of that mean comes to 4.24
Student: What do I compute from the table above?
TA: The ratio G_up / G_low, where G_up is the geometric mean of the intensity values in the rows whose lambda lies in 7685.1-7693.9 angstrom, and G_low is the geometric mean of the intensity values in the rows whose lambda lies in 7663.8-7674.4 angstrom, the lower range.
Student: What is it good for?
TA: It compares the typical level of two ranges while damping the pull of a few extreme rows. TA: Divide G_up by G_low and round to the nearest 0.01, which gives 0.99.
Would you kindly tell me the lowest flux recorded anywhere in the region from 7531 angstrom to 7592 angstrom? 14.9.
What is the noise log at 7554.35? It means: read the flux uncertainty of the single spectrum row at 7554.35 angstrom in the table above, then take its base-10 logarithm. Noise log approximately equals 0.230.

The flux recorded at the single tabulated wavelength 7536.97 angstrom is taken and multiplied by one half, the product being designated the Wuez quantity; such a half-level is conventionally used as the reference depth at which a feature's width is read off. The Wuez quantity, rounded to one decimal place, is 7.5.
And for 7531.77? 8.9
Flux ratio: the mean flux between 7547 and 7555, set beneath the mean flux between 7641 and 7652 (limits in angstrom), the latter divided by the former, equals 0.94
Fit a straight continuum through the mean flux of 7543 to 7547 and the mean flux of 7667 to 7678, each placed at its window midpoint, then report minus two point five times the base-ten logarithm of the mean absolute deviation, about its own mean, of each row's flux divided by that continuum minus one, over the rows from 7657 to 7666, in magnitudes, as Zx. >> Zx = 2.8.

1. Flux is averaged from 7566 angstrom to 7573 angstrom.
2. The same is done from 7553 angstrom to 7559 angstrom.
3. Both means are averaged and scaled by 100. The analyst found 1835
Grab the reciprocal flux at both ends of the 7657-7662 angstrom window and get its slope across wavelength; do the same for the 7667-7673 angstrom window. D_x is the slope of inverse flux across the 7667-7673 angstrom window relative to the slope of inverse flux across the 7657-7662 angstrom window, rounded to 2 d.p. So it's -0.38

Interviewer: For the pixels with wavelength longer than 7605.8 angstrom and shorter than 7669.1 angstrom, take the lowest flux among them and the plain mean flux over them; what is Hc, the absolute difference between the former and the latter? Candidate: 4.1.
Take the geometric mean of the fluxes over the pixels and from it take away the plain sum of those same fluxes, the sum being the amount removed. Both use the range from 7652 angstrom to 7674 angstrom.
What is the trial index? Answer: -226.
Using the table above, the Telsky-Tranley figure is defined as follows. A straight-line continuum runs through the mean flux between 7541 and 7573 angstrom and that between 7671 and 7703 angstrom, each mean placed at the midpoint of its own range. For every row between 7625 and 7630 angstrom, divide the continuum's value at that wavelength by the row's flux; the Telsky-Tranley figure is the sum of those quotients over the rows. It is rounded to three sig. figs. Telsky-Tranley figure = 3.06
